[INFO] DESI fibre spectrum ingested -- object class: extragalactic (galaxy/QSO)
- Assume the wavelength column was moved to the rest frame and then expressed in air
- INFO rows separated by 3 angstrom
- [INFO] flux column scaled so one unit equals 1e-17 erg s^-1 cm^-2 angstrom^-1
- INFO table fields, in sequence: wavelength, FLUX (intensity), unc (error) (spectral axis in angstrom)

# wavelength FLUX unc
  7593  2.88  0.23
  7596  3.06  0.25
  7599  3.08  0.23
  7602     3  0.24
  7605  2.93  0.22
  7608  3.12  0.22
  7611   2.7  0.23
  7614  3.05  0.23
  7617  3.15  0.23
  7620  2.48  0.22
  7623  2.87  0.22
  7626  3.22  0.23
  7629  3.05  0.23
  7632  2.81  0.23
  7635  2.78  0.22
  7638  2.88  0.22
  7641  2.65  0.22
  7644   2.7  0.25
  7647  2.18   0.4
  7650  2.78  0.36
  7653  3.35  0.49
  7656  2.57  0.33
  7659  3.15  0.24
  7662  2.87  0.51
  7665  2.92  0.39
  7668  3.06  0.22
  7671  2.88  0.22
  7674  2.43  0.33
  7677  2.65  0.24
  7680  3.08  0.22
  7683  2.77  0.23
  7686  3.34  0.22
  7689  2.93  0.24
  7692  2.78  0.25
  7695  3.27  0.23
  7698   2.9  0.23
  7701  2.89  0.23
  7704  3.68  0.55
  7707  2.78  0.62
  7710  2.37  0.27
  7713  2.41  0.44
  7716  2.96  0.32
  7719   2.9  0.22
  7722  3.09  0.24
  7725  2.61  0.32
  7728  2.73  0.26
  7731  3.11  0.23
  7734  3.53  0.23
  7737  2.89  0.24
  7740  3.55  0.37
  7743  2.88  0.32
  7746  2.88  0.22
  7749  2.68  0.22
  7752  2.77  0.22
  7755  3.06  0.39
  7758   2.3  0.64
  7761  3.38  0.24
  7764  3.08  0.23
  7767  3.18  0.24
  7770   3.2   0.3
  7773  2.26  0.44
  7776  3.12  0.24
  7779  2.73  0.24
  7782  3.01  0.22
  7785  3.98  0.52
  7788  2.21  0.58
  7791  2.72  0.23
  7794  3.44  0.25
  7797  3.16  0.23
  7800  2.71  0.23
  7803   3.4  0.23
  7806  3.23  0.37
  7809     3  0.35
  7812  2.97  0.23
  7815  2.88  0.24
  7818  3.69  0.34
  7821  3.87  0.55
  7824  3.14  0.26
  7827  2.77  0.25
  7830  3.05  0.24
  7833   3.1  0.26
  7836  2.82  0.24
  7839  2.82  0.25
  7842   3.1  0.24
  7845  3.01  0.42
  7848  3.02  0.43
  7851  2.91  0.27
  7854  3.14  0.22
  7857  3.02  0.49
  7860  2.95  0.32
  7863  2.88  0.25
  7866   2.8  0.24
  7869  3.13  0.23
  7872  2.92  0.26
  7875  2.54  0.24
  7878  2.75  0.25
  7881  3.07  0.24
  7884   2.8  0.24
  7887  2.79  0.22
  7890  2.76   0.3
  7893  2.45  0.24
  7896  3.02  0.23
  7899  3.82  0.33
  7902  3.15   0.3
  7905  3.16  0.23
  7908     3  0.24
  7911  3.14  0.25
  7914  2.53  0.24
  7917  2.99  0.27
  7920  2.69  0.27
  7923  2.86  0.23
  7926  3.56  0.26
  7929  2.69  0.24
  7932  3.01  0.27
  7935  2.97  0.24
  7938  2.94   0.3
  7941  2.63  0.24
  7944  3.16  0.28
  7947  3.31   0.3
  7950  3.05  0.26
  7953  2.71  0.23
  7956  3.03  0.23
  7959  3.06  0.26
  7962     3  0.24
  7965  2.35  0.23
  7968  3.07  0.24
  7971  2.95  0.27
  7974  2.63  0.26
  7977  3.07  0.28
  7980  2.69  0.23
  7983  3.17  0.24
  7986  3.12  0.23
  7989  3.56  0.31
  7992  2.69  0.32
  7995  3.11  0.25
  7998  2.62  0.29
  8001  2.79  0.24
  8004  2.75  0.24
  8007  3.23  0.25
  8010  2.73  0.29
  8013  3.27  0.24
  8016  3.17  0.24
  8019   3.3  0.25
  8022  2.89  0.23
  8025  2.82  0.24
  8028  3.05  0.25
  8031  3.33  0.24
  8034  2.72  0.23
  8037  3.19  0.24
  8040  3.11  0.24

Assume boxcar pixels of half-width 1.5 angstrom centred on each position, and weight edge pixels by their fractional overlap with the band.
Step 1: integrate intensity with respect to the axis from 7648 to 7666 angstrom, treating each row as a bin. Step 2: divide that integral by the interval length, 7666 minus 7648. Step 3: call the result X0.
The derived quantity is 2.92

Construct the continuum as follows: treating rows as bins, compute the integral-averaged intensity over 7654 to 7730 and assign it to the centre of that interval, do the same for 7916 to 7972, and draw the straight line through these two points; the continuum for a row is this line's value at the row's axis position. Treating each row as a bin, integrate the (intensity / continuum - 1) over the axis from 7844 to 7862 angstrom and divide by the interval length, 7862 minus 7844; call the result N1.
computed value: 0.03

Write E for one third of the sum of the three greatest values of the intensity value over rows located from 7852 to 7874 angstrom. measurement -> 3.10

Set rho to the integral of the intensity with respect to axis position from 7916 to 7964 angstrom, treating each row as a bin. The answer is 143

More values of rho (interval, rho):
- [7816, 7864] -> 148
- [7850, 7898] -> 138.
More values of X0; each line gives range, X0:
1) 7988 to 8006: 2.91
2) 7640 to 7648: 2.52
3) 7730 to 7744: 3.21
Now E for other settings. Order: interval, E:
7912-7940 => 3.19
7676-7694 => 3.12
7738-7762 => 3.33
